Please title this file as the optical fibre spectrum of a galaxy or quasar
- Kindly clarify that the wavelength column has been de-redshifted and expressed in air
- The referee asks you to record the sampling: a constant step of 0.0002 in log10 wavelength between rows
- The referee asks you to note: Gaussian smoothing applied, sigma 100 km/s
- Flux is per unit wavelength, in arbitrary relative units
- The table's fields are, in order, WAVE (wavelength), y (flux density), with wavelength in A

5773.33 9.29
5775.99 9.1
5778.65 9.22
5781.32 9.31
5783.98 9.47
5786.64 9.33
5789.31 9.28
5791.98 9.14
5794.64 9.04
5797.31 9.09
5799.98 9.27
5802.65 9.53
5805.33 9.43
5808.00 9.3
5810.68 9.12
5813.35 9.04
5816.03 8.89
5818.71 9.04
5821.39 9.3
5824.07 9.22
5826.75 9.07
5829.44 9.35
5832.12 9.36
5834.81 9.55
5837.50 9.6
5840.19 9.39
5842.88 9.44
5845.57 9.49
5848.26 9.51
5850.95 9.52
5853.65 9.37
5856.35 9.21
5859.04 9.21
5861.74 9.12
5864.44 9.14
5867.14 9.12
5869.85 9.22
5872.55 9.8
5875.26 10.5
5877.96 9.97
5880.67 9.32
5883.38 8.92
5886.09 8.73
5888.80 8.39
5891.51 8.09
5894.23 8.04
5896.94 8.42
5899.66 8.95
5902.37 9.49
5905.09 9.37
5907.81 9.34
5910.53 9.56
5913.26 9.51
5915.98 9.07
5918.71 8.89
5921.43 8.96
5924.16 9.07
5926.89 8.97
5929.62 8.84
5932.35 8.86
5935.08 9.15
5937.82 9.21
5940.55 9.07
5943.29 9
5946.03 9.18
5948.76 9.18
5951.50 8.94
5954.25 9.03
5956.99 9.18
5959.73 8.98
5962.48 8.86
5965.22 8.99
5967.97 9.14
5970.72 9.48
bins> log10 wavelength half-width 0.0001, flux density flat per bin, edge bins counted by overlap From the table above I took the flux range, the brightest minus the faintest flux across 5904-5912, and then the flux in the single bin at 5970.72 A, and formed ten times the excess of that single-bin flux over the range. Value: 92.6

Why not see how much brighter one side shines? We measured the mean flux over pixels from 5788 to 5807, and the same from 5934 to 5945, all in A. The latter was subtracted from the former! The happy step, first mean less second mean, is 0.15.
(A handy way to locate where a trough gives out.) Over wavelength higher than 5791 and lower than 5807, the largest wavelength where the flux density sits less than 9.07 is 5794.64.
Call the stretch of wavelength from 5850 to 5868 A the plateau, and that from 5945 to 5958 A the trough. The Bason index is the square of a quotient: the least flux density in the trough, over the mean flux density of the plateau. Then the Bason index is 0.94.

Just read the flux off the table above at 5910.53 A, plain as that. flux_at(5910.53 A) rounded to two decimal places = 9.56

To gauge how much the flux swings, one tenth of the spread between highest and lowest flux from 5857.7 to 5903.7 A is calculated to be 0.246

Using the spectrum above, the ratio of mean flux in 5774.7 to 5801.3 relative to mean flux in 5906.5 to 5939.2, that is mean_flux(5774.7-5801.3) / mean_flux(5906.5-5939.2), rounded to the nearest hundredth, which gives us 1.01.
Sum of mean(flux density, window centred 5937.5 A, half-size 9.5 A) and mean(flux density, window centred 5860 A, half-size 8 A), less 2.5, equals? 15.74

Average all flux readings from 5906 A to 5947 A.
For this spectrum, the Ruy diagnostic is 9.11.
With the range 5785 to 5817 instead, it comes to 9.21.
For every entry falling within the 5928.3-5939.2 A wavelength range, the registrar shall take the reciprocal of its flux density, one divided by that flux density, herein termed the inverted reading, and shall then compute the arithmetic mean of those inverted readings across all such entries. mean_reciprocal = 0.1110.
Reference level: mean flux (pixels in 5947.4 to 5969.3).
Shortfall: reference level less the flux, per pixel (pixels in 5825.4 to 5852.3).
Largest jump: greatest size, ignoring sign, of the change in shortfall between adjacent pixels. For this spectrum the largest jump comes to 0.3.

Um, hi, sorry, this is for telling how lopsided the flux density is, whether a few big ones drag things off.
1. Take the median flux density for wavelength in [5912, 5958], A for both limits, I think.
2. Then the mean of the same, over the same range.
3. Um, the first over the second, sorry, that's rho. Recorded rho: 1.00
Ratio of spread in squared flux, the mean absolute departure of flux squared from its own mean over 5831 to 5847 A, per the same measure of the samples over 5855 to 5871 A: 1.8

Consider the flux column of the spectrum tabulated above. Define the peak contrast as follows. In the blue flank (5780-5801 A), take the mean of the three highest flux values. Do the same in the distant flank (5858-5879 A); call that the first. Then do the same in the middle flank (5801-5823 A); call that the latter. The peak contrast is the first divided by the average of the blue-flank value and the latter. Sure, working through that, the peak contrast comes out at 1.07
